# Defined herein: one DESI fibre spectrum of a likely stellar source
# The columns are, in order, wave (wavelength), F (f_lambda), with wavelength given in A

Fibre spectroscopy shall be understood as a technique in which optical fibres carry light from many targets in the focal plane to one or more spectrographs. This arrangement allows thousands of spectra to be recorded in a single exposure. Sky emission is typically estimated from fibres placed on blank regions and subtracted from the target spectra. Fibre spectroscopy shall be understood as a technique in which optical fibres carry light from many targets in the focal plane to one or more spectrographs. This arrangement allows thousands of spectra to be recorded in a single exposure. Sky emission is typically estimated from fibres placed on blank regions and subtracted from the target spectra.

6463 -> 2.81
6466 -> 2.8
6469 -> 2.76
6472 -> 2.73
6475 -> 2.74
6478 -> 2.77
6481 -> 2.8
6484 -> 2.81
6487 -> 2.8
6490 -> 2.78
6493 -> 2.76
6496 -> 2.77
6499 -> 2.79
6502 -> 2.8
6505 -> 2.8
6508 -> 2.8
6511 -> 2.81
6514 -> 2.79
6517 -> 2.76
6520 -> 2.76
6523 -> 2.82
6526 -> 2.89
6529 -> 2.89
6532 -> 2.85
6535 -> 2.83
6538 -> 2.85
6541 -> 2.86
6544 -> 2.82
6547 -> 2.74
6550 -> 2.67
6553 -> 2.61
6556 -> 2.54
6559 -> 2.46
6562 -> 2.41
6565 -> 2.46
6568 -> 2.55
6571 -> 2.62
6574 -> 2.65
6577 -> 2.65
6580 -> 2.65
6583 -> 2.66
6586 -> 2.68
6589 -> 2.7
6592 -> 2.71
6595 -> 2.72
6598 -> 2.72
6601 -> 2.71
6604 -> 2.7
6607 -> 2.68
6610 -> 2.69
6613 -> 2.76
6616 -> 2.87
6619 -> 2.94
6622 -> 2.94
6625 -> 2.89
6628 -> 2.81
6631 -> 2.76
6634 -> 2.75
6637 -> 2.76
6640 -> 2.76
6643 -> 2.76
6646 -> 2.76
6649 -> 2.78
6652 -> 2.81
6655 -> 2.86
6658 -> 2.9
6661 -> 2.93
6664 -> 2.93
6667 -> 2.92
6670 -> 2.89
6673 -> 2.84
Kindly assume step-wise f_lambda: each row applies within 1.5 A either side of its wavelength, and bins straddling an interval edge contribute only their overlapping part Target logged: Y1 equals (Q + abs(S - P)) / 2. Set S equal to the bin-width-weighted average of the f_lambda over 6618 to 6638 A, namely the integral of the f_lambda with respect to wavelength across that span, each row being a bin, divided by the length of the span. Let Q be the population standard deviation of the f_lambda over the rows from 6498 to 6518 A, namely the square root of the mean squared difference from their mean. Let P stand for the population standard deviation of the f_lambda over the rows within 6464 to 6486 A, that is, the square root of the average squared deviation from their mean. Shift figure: 1.41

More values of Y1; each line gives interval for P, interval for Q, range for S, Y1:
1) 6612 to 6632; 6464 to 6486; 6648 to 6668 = 1.42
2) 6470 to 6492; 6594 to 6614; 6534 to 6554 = 1.38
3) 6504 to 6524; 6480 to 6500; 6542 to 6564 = 1.30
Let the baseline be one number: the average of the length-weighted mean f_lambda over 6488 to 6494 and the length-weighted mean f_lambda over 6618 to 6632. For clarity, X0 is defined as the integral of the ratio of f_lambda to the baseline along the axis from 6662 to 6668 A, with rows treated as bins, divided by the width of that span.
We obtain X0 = 1.04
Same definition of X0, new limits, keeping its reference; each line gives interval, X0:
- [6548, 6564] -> 0.90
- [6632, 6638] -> 0.98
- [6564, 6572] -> 0.90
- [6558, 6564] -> 0.86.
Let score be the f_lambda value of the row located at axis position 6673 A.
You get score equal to 2.84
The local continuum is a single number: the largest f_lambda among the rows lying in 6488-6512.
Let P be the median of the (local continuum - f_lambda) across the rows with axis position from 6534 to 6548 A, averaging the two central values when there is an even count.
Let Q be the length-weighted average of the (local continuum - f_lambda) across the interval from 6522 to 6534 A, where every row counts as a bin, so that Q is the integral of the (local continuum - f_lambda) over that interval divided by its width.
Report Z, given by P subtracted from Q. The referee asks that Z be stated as -0.033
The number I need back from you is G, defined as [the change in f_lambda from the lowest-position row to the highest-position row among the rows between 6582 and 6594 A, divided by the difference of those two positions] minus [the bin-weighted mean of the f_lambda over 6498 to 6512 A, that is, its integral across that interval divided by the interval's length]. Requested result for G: -2.79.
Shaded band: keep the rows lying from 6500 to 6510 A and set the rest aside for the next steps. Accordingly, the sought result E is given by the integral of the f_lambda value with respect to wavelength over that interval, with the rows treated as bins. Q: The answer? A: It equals 28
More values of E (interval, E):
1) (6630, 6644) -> 39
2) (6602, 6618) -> 44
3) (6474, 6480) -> 17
